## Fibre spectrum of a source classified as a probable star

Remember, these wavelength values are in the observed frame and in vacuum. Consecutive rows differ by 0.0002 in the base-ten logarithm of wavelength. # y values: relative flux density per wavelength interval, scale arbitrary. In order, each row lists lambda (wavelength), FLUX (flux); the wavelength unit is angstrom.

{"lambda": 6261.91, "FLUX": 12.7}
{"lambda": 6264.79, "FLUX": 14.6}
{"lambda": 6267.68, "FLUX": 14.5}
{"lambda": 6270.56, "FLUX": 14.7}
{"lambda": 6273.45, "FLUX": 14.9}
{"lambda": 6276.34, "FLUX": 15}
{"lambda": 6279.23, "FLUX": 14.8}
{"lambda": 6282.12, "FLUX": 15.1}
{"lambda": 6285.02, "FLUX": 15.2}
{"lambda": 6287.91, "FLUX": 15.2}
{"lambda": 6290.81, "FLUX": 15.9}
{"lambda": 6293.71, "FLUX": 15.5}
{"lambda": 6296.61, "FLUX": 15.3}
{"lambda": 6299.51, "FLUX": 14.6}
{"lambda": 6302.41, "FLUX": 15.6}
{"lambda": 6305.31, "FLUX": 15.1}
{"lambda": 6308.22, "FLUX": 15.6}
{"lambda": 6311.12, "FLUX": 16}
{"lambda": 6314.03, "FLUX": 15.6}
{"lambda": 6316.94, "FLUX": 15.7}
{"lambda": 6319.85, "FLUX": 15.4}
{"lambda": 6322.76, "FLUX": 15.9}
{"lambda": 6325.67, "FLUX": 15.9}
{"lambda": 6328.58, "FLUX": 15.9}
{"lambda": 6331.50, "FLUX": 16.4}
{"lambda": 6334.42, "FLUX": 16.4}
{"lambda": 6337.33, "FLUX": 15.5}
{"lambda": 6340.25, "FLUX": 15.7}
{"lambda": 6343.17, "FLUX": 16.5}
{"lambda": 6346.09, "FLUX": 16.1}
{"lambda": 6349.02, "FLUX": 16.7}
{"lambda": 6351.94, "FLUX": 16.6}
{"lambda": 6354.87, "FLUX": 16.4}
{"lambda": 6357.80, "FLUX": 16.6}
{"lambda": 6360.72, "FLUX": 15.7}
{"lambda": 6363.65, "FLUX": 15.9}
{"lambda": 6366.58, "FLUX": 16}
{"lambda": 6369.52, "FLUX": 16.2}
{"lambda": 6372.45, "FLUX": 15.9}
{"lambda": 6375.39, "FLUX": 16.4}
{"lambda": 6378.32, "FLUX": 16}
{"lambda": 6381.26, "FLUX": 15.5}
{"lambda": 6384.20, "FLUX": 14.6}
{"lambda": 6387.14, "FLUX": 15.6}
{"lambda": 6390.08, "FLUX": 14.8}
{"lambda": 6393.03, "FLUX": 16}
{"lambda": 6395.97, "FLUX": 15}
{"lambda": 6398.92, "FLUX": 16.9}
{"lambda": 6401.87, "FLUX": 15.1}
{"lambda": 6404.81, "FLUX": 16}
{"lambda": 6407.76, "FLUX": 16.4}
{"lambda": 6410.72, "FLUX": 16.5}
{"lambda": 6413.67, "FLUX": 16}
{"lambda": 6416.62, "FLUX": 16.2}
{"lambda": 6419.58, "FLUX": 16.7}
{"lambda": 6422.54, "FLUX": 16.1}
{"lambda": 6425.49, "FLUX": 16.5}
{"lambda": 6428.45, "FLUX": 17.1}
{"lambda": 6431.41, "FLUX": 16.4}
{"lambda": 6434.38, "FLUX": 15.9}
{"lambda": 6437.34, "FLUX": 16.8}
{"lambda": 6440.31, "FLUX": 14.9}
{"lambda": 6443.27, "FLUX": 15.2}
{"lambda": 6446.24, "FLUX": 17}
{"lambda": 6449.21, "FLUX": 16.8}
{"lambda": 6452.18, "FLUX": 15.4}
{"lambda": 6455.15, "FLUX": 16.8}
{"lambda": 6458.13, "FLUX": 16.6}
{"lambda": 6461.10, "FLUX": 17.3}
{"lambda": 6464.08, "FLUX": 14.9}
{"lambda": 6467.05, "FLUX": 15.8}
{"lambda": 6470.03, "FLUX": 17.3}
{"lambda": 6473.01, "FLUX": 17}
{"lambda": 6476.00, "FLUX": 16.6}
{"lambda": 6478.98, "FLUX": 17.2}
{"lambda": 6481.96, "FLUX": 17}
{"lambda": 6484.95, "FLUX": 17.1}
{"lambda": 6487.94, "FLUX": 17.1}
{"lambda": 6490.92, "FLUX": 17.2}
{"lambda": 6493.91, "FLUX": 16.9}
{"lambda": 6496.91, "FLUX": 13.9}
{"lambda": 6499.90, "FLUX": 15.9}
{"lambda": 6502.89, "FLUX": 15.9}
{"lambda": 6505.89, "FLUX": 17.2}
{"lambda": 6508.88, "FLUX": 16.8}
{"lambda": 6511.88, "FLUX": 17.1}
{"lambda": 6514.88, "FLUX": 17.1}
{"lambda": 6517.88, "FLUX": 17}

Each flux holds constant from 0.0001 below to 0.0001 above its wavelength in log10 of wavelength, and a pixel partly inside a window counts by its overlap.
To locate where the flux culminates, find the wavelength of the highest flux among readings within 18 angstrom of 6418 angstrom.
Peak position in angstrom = 6428.45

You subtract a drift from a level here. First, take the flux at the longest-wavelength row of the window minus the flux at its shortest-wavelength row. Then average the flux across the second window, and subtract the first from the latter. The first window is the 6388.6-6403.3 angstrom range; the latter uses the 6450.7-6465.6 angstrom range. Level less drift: 15.9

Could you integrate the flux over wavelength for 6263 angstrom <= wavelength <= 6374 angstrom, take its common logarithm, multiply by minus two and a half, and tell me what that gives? -8.1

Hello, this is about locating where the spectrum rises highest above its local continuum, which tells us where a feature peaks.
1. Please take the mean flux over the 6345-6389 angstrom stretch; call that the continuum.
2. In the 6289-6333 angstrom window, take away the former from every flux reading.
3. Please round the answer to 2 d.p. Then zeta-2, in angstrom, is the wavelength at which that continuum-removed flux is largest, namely 6331.50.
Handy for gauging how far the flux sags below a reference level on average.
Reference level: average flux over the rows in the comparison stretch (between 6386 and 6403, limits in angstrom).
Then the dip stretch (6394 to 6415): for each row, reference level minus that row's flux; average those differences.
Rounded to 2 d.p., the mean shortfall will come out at -0.42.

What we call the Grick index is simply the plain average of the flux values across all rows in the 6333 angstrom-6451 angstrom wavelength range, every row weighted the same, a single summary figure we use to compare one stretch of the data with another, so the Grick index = 16.1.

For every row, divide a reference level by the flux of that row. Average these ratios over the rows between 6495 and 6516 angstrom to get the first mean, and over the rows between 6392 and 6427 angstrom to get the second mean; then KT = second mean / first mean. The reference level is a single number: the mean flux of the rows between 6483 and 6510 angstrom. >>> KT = 1.01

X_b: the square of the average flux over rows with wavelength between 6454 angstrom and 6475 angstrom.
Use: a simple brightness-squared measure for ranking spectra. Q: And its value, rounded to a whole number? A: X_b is 273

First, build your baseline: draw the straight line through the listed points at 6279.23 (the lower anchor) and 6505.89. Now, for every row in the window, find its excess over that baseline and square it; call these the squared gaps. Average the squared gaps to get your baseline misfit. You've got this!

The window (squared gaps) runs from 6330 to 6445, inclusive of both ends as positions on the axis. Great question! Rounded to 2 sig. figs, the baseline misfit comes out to 0.52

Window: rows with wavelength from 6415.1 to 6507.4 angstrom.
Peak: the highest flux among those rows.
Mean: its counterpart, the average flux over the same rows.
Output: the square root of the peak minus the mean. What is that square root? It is 0.94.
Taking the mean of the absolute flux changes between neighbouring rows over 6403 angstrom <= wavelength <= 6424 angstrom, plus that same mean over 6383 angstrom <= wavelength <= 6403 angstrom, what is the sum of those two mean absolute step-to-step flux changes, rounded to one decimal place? 1.7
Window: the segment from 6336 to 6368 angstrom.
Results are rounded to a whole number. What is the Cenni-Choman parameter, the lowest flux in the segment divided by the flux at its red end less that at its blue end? 31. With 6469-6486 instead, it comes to -83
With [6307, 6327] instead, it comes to 51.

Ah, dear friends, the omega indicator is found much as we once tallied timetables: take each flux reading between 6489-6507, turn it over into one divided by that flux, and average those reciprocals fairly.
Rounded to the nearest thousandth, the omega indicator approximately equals 0.062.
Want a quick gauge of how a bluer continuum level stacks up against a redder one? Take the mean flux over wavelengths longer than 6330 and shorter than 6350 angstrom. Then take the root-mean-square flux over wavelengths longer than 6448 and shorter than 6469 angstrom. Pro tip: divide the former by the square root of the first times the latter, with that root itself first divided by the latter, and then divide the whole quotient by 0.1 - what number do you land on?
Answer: 162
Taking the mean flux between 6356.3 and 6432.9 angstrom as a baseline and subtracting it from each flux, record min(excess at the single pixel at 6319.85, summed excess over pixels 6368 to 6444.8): -1.4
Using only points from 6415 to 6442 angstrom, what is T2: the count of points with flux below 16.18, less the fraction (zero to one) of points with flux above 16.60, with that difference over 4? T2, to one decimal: 0.7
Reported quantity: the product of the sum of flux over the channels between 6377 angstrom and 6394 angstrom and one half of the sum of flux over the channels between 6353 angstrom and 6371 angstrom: 4477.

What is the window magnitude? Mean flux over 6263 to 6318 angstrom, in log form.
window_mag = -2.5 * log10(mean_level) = -2.95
